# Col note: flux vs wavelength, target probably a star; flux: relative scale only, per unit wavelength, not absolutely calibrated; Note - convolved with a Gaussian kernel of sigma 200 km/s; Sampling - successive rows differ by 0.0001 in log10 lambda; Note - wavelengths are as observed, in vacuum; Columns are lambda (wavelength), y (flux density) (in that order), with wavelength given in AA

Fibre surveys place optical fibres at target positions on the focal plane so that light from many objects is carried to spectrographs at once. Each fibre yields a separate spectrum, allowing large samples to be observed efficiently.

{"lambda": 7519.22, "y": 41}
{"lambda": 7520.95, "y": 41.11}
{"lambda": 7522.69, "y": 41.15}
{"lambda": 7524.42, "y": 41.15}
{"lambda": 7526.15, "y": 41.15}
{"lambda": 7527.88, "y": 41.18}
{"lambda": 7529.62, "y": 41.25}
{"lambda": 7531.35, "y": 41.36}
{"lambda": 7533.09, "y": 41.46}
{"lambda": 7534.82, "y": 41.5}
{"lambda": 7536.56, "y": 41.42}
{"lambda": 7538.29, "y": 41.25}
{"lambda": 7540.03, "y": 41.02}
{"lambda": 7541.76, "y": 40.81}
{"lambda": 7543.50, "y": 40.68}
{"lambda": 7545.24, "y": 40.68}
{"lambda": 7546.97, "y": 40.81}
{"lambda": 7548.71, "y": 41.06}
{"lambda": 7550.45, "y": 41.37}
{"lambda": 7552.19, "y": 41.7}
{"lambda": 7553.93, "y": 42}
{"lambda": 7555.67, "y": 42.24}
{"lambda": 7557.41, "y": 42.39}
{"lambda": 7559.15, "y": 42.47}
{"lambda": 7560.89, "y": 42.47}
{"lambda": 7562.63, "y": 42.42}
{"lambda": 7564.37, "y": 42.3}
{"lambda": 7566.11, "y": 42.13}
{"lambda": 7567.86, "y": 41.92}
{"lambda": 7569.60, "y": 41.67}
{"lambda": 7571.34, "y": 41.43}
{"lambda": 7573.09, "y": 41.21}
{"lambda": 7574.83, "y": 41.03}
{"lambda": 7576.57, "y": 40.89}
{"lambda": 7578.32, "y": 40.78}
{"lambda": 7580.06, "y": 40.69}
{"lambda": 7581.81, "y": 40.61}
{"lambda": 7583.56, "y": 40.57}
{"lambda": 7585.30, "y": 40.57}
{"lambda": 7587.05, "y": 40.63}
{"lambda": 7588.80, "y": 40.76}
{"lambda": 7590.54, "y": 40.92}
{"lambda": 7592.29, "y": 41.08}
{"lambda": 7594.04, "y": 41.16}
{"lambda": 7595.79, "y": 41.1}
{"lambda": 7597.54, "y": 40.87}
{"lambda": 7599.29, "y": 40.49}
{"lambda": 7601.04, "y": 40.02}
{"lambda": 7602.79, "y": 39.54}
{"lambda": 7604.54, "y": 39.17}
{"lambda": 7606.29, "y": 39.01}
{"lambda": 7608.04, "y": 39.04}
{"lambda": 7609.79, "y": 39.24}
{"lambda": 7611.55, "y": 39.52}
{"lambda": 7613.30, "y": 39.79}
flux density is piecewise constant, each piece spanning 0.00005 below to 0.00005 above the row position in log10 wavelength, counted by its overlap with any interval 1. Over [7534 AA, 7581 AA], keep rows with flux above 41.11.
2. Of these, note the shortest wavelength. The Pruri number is 7534.82 AA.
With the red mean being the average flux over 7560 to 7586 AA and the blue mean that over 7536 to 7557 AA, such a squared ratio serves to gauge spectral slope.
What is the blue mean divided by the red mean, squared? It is 0.99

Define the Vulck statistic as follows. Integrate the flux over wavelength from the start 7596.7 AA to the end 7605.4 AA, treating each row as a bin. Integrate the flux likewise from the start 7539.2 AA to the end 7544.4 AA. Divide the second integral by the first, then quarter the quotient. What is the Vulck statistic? 0.15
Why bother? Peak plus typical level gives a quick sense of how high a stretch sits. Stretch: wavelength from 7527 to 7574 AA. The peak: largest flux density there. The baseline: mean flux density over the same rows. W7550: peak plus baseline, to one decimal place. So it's 84.0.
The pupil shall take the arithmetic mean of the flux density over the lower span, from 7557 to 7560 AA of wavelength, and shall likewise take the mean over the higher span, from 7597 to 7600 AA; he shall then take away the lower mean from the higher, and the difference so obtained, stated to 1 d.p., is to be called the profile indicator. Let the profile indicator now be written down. -1.8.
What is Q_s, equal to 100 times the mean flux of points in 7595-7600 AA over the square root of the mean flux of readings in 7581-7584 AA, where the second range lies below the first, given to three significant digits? 641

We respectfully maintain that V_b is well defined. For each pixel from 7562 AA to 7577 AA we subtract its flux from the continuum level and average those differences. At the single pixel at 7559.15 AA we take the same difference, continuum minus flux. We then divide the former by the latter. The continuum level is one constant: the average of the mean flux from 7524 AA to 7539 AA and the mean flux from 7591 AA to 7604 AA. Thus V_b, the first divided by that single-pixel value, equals 0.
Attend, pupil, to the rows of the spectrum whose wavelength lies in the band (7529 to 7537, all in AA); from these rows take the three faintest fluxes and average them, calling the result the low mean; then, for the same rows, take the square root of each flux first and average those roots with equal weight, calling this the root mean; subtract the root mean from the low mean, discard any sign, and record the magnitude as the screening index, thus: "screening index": 34.9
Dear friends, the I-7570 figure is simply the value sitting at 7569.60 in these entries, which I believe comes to 41.67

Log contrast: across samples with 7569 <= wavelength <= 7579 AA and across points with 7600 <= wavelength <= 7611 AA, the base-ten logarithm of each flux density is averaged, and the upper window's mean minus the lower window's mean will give -0.020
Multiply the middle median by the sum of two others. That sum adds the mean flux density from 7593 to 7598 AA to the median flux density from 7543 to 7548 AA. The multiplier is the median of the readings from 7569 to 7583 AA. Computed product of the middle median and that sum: 3347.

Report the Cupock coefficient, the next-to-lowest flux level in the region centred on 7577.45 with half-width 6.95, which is 40.61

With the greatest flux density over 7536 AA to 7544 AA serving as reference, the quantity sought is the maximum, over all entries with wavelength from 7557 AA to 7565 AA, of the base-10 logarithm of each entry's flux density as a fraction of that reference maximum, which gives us 0.0109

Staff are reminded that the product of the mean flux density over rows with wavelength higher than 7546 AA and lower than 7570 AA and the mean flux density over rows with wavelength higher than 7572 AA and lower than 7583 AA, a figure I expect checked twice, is 1713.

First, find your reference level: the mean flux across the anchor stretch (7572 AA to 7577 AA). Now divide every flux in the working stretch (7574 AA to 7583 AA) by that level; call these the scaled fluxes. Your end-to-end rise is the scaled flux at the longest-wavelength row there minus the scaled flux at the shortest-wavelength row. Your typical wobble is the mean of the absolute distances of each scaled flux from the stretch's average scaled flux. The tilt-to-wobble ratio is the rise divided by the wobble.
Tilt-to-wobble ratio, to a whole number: -3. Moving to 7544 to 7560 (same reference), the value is 3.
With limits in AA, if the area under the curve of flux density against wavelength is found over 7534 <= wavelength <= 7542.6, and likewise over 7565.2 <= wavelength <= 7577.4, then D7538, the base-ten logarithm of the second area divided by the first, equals 0.15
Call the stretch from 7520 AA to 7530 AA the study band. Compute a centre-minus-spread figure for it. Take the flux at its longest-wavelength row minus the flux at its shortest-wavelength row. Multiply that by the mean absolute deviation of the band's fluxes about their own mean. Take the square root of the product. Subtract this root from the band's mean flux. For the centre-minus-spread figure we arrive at 41.1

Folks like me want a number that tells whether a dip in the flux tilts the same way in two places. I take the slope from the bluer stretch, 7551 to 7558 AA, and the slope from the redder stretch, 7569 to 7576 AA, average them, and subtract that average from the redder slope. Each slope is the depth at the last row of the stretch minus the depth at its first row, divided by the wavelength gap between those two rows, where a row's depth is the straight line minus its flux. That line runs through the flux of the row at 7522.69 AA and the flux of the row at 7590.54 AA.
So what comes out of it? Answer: 0.13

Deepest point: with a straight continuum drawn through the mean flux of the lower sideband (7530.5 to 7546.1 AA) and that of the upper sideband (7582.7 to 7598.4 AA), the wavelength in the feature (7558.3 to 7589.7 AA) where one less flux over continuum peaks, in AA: 7583.56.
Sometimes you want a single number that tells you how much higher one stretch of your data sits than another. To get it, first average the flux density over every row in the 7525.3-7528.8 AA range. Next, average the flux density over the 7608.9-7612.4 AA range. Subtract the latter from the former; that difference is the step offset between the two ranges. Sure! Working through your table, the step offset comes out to 1.8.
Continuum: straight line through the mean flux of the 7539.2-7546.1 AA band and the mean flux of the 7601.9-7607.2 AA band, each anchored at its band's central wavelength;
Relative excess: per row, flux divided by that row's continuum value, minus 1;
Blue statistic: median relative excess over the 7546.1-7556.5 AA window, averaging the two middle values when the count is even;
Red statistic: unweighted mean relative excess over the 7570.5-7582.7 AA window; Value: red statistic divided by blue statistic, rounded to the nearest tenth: 1.1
